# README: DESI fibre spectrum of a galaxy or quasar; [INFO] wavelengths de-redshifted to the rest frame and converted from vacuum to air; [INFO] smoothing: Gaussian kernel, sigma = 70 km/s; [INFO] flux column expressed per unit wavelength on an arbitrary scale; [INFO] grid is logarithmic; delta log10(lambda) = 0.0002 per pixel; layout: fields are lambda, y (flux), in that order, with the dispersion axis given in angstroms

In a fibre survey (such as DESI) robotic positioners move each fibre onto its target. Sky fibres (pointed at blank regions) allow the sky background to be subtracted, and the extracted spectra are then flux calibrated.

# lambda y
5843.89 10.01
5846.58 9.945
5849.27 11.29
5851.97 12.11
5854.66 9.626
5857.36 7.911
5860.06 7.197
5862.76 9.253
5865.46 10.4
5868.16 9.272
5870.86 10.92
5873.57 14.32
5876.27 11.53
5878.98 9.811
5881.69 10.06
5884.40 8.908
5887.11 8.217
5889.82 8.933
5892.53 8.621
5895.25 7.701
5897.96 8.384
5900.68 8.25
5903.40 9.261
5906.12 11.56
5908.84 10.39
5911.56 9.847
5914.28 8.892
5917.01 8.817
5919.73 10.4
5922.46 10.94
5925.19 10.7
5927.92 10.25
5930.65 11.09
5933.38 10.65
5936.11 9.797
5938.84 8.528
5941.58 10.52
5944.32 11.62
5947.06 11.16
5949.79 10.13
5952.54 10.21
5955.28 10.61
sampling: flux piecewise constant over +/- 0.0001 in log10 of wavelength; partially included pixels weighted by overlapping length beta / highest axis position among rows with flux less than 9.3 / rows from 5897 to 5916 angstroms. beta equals 5914.28 angstroms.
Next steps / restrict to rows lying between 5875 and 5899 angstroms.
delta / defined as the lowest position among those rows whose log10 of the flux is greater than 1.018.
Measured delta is 5876.27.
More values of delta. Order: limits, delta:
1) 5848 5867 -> 5849.27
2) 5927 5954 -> 5930.65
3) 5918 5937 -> 5922.46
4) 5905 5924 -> 5906.12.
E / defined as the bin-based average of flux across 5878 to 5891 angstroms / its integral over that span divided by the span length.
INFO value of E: 9.2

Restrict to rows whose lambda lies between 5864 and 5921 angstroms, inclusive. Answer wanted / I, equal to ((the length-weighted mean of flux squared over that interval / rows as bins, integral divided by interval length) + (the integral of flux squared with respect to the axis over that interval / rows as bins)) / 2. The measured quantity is 2811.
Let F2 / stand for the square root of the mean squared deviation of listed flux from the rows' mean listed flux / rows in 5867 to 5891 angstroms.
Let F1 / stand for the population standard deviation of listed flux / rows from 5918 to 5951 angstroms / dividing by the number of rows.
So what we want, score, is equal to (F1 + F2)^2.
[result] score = 6.3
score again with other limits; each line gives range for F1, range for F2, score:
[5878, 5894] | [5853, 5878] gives 6.9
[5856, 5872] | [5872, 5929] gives 7.7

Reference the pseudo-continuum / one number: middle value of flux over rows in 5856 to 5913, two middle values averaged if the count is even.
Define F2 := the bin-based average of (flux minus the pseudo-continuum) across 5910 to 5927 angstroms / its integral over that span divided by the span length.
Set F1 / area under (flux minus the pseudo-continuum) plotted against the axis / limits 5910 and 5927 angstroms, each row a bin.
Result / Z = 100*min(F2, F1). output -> 69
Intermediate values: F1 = 12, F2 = 0.7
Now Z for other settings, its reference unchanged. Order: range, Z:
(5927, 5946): 111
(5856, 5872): -199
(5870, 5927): 56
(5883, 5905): -1519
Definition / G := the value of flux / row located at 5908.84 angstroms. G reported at 10.39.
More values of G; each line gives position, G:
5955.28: 10.61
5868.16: 9.272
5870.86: 10.92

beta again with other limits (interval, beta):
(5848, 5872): 5868.16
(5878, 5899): 5897.96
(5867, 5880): 5868.16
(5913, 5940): 5938.84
